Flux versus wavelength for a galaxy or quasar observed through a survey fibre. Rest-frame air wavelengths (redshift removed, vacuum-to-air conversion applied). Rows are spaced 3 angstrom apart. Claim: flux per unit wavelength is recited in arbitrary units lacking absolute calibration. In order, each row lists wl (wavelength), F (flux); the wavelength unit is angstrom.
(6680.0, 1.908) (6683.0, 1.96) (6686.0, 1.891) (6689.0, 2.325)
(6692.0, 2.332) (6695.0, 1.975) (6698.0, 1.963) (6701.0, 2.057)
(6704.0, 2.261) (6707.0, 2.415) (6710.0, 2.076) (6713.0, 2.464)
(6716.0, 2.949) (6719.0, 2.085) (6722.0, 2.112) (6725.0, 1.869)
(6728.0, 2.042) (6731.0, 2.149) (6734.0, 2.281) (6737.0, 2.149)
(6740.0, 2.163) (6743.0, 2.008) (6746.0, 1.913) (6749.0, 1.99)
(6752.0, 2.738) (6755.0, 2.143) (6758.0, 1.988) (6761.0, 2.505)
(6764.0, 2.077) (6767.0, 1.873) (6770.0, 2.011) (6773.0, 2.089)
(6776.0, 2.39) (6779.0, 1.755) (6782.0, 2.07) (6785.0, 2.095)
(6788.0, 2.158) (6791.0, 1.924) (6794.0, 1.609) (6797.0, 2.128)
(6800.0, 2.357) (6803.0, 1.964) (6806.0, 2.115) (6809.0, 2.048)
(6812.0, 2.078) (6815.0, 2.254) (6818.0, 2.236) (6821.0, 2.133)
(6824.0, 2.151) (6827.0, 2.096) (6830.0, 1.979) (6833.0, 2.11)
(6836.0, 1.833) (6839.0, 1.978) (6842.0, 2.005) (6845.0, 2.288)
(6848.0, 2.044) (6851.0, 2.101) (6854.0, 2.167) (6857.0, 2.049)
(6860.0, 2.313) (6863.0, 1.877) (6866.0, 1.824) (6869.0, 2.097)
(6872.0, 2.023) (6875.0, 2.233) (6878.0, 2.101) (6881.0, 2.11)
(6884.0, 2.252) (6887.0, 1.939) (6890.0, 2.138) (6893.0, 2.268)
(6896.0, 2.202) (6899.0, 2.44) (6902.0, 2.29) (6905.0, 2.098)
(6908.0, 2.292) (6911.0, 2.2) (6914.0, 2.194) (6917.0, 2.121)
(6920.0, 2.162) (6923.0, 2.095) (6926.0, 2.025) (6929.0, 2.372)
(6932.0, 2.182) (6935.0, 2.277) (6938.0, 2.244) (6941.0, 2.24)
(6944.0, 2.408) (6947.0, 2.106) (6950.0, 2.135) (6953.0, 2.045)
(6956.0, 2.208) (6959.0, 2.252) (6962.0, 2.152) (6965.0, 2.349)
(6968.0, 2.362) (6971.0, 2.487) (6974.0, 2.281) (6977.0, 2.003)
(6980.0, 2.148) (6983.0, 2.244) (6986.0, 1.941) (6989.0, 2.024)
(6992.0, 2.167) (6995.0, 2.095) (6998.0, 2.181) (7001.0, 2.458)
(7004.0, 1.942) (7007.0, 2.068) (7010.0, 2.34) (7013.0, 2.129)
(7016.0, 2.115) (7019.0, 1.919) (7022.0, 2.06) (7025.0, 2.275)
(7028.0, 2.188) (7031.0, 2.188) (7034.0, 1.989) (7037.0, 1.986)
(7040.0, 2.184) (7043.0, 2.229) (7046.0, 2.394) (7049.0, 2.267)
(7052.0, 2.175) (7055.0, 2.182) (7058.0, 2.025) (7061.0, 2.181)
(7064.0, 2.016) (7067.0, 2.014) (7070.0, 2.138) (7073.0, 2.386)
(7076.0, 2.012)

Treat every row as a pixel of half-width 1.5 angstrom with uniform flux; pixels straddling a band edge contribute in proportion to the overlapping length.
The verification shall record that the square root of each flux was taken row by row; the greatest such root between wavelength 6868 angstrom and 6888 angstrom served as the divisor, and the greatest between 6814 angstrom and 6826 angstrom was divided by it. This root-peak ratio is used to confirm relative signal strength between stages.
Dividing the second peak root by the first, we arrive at 1.00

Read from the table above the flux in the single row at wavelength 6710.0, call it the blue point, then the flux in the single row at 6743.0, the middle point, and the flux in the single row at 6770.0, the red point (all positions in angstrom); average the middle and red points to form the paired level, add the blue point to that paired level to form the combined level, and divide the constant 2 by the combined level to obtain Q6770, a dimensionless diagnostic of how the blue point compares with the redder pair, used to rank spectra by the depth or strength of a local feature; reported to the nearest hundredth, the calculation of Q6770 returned 0.49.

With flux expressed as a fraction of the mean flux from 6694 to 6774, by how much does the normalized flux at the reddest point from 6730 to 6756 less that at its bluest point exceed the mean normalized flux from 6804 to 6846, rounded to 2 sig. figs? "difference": -0.97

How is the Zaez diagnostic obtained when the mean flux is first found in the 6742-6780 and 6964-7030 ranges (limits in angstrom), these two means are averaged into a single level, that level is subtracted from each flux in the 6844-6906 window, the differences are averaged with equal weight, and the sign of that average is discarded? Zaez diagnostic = 0.01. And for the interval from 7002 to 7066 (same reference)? 0.01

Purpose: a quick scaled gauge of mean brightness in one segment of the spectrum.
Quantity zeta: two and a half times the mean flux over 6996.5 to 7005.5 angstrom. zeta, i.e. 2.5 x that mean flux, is 5.5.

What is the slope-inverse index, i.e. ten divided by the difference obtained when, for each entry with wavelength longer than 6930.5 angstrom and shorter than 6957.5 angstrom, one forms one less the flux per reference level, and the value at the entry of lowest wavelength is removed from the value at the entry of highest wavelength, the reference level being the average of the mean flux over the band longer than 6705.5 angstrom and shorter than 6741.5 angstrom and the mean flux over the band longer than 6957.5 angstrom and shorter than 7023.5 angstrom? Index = -846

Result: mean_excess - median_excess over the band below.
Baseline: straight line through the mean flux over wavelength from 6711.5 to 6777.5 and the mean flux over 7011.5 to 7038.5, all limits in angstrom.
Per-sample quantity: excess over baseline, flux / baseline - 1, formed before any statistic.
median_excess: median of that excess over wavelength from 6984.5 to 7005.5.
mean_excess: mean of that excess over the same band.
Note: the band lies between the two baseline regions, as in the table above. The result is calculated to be 0.010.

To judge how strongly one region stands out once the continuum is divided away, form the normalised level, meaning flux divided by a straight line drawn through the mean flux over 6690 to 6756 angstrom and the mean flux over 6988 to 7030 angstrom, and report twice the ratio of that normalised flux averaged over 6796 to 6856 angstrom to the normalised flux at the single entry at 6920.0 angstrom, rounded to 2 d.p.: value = 1.93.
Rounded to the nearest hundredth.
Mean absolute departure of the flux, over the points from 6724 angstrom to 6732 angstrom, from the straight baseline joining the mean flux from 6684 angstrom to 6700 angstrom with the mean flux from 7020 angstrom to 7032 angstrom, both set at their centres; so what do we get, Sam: 0.11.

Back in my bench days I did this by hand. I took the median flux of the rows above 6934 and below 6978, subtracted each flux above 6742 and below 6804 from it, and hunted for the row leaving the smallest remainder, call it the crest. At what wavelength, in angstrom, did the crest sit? 6752.0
